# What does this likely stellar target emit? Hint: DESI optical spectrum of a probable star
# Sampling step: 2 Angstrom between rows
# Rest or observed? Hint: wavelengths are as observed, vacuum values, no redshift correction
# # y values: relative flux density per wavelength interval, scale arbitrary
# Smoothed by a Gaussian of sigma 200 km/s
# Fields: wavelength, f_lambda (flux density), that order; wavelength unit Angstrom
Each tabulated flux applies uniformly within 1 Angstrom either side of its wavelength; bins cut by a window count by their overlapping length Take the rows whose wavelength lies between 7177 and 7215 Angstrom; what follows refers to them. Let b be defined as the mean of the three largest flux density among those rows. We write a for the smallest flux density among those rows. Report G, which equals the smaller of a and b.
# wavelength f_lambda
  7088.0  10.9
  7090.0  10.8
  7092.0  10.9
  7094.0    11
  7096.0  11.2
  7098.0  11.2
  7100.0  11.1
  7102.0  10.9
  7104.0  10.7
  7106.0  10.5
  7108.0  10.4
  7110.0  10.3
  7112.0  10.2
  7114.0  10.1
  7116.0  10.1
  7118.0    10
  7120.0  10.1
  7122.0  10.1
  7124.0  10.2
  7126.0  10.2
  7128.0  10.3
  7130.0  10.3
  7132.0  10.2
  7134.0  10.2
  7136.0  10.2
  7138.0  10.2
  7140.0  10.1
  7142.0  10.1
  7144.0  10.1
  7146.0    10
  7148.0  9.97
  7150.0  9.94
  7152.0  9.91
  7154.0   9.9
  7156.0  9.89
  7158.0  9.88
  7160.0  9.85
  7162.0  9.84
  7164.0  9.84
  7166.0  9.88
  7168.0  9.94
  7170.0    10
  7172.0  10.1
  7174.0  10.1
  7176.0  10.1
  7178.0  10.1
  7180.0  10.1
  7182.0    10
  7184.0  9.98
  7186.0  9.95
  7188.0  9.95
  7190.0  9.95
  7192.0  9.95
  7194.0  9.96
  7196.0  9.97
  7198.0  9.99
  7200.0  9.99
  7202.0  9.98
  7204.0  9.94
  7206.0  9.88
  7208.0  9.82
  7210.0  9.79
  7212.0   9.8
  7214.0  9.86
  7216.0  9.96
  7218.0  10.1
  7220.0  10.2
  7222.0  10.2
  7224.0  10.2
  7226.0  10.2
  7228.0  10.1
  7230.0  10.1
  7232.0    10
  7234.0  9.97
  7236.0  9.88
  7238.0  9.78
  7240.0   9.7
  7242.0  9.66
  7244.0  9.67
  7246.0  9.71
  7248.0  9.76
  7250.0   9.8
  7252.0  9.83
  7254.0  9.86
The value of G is 9.8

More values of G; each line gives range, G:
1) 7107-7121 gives 10.0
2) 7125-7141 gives 10.1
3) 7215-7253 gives 9.7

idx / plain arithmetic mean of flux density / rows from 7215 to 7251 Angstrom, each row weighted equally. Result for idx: 9.9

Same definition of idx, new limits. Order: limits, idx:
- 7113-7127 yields 10.1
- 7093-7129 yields 10.5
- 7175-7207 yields 10.0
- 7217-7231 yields 10.2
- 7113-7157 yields 10.1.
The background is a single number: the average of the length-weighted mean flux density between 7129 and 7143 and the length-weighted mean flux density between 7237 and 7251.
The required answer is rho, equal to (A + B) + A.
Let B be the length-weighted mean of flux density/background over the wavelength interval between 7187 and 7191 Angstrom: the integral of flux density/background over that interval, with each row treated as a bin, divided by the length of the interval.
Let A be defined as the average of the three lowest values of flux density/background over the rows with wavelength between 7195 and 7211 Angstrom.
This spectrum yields 2.97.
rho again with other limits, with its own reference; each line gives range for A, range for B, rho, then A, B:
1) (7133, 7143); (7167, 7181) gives 3.05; 1.02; 1.01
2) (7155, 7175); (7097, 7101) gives 3.10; 0.99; 1.12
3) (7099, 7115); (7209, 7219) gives 3.04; 1.02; 0.99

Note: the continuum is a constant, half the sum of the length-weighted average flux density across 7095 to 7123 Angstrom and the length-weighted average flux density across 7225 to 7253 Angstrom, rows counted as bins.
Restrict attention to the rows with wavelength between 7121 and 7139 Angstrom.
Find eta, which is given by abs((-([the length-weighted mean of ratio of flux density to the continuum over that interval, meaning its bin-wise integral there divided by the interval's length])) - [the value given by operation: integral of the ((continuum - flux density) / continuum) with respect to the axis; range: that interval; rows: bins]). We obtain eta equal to 0.95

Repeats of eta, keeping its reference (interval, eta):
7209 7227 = 1.24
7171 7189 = 1.23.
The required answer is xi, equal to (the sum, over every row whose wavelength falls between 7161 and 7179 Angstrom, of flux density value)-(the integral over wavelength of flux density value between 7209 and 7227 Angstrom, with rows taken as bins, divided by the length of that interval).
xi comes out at 80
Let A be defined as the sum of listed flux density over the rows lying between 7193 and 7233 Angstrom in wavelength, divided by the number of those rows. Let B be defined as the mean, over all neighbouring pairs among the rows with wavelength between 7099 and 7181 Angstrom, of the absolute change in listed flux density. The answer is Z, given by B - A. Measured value -9.9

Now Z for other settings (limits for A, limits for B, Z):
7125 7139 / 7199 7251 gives -10.2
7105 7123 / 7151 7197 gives -10.2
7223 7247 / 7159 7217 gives -9.9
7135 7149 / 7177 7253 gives -10.1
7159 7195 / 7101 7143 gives -9.9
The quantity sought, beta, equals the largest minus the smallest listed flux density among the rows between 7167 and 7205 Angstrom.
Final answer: 0.16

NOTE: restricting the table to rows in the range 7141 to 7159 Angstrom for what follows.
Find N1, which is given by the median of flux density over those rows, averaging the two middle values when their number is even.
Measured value 9.9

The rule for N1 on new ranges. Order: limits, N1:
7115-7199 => 10.0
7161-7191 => 10.0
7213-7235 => 10.1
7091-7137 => 10.3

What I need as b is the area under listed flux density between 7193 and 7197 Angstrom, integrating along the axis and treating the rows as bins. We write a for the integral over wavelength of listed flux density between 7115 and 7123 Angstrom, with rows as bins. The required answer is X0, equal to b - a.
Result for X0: -41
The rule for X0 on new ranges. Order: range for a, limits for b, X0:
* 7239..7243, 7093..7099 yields 28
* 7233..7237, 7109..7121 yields 82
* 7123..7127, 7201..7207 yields 19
